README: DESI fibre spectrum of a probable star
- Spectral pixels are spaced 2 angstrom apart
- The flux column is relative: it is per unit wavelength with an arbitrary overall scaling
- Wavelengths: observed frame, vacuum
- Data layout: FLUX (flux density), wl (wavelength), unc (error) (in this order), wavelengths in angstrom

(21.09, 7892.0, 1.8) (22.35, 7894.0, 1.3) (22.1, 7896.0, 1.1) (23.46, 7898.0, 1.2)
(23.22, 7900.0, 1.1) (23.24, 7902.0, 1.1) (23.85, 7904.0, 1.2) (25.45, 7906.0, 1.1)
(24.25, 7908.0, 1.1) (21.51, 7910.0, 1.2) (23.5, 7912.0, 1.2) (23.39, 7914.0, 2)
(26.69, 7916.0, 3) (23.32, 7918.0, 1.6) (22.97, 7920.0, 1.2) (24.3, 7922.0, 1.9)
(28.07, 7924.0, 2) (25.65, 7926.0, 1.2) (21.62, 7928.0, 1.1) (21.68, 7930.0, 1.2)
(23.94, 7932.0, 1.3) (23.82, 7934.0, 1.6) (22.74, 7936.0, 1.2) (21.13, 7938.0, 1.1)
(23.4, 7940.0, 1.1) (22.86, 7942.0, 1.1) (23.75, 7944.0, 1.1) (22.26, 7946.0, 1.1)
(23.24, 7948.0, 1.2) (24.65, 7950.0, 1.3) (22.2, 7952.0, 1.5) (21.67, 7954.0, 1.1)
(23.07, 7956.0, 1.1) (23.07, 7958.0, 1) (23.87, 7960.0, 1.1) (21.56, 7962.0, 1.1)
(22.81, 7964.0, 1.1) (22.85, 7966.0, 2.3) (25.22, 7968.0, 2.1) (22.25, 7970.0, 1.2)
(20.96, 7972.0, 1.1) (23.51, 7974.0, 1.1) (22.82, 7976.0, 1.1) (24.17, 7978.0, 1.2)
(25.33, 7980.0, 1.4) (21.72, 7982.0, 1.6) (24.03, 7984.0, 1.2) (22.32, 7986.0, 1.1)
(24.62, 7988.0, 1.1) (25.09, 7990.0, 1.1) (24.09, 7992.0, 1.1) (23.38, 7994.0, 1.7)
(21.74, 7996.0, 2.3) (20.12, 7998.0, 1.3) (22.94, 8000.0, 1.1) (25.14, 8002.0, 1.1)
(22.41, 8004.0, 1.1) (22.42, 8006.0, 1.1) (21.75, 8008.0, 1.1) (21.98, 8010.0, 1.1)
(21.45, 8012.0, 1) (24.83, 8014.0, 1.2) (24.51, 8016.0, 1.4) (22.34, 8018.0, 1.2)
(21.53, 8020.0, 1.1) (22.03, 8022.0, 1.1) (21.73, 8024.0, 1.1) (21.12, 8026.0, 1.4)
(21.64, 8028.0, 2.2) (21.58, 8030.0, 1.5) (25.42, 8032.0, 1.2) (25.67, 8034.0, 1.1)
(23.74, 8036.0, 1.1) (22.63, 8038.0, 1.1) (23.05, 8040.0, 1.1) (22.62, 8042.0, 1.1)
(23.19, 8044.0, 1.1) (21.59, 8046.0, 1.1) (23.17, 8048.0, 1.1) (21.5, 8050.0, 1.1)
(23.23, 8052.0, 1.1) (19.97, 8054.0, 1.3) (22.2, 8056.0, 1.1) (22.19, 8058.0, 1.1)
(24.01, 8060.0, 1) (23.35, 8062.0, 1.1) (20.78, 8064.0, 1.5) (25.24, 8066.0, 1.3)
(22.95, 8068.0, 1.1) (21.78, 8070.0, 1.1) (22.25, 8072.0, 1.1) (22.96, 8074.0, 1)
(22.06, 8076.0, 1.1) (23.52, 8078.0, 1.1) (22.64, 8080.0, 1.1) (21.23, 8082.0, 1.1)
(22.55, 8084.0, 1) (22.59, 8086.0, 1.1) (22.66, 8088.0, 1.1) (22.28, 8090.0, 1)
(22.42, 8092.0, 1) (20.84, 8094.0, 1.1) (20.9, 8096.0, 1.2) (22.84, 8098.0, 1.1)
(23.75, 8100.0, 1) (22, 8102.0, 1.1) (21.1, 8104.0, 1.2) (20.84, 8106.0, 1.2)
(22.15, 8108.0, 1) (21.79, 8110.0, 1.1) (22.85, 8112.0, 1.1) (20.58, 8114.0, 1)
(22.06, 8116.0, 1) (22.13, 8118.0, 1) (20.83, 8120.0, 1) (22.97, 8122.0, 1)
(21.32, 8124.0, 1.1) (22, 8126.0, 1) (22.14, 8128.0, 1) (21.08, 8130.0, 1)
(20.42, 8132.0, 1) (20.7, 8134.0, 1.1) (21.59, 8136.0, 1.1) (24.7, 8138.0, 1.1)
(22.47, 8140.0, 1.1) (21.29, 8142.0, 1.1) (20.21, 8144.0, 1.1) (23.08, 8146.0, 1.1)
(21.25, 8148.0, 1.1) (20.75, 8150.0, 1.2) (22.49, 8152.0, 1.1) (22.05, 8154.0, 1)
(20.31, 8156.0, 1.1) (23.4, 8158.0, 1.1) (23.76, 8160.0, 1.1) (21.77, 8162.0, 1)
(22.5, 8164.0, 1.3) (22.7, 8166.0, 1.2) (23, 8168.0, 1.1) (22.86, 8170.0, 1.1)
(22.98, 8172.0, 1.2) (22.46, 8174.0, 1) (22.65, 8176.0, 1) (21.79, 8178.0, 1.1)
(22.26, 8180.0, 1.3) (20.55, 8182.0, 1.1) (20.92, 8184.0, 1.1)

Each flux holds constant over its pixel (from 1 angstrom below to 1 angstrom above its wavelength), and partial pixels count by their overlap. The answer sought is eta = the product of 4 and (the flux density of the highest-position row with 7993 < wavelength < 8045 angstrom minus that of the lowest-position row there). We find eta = -0.8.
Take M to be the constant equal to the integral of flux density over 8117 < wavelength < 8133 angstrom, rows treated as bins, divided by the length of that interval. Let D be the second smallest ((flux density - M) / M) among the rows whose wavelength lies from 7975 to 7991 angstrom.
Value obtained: 0.03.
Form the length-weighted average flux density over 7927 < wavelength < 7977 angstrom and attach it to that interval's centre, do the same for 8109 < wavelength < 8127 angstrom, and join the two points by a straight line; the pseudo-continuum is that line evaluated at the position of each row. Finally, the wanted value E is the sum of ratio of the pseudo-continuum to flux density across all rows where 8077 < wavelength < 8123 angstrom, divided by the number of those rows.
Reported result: 1.00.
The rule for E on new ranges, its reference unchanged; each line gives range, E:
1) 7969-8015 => 0.99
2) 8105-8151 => 1.01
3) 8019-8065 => 0.99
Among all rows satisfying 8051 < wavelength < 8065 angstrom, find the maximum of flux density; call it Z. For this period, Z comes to 24.01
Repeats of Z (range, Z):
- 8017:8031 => 22.34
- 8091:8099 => 22.84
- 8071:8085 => 23.52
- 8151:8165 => 23.76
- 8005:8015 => 24.83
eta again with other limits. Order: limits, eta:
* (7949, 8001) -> -6.8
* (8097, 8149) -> -6.4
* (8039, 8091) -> -3.1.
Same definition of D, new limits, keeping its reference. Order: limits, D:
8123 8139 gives -0.04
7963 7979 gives 0.03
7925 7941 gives 0.00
